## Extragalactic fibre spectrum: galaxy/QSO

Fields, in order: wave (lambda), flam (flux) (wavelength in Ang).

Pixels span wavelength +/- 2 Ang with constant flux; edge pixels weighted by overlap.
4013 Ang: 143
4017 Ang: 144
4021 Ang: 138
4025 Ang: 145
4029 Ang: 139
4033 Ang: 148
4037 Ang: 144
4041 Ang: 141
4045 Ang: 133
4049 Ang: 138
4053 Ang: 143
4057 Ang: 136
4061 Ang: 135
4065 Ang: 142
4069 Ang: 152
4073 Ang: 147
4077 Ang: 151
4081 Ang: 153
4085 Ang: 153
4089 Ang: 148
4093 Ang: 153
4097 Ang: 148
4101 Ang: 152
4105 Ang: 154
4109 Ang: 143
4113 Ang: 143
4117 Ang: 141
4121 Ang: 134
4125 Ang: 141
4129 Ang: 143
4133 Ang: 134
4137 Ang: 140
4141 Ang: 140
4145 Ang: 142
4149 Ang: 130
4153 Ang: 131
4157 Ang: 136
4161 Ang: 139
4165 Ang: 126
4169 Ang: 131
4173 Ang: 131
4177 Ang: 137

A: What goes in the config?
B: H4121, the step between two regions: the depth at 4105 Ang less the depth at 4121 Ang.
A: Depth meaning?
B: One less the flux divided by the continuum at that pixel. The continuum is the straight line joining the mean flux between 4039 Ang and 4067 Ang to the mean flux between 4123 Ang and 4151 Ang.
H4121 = -0.14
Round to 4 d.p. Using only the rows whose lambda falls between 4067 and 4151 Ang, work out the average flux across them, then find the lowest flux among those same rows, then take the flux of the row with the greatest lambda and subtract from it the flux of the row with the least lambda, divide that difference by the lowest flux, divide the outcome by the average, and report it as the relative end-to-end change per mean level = -0.0012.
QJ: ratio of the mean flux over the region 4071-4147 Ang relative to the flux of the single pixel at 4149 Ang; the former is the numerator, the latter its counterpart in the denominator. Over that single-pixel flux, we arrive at 1.117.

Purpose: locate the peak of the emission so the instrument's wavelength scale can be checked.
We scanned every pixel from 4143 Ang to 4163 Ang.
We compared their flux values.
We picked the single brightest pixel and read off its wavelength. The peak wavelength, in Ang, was 4145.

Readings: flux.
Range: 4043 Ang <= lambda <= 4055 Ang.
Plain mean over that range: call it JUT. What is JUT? 138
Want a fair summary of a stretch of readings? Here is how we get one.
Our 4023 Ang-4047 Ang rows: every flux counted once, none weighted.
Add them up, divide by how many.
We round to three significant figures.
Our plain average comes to 142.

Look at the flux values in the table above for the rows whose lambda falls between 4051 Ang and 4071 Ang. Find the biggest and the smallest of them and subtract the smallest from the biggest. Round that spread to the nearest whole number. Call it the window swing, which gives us 17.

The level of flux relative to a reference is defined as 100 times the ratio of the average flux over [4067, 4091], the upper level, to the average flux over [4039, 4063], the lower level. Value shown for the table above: 109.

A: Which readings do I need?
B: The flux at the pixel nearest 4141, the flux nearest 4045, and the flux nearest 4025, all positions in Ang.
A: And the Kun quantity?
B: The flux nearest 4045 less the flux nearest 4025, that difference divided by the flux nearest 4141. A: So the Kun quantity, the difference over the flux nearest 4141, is -0.086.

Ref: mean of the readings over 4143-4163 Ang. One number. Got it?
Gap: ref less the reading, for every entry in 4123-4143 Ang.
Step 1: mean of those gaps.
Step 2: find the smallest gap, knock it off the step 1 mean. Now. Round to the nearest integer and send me 3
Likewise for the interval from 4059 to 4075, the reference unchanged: 8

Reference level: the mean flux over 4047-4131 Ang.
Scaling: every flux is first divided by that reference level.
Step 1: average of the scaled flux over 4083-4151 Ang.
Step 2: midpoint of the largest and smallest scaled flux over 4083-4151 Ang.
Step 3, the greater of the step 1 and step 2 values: 0.99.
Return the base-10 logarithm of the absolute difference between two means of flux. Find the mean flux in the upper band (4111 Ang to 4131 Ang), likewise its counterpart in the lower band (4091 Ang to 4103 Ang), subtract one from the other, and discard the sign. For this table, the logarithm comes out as 1.0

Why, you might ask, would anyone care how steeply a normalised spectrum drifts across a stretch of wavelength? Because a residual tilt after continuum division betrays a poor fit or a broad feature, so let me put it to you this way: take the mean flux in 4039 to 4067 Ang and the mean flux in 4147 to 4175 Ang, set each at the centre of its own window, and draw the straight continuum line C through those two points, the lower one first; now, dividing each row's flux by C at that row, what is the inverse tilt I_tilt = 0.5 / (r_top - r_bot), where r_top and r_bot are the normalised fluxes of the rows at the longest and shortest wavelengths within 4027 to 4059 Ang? -50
